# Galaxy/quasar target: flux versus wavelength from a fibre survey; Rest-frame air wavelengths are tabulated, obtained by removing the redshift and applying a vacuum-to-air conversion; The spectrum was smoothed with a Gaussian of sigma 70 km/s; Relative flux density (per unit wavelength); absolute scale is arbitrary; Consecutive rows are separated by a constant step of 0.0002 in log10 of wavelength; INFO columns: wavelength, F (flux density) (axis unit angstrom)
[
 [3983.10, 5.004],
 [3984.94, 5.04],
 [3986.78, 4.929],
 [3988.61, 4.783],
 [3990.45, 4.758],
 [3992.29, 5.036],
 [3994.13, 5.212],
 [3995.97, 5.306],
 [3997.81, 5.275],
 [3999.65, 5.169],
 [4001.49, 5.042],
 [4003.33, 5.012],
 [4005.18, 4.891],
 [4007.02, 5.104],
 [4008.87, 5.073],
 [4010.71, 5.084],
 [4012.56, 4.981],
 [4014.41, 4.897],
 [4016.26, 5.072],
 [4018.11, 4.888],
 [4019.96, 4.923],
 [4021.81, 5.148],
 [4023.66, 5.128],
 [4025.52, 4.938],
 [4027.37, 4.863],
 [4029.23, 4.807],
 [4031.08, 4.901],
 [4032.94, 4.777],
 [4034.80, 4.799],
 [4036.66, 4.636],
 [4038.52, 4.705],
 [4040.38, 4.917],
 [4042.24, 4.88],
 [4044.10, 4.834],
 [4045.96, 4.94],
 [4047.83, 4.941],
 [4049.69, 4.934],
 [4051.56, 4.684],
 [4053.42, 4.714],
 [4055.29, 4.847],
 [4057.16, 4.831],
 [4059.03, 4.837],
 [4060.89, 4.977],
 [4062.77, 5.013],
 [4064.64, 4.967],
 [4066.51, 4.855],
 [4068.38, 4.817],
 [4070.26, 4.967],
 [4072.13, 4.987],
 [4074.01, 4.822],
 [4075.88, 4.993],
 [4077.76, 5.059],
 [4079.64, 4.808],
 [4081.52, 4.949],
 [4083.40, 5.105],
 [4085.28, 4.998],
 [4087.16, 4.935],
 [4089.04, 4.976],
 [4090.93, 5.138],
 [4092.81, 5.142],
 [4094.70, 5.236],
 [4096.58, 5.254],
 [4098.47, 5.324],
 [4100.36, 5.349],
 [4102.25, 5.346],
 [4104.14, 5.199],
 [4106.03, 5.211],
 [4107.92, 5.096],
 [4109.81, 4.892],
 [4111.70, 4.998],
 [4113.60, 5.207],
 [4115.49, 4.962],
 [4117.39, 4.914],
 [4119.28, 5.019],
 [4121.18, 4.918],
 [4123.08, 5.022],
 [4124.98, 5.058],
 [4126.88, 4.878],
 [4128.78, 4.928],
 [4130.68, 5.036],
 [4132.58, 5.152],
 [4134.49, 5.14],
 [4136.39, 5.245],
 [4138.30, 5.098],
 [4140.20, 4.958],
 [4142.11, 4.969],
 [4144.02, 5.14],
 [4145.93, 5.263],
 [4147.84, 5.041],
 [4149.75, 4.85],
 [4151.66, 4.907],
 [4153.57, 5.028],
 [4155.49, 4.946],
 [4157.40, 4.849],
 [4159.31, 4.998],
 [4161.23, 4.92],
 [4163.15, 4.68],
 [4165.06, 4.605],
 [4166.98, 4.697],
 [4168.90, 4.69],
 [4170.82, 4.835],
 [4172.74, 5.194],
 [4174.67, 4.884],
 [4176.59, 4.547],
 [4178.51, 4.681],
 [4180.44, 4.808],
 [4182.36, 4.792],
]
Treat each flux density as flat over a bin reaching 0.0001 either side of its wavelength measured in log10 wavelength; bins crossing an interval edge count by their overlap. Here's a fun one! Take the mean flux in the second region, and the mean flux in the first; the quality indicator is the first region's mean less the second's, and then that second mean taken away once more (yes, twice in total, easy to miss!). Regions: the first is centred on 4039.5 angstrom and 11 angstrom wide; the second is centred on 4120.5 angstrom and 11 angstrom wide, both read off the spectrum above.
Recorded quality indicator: -5.17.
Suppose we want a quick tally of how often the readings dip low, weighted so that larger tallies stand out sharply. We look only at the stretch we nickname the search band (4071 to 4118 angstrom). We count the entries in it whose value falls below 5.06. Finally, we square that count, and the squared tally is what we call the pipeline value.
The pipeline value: 169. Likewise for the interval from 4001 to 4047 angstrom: 361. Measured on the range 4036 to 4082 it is 625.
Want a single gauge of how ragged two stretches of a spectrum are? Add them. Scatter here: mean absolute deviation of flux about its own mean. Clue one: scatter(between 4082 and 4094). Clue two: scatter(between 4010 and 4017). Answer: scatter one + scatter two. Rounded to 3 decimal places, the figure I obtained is 0.149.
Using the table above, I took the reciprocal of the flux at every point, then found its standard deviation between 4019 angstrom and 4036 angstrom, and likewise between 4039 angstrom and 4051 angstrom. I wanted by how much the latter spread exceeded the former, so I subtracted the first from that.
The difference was -0.004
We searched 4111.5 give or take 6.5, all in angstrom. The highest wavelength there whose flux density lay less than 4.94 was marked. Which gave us 4117.39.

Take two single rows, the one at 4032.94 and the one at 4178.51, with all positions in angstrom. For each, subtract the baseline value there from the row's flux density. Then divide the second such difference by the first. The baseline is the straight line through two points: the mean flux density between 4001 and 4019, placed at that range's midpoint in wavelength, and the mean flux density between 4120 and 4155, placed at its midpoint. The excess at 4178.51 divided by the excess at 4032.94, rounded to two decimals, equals 1.56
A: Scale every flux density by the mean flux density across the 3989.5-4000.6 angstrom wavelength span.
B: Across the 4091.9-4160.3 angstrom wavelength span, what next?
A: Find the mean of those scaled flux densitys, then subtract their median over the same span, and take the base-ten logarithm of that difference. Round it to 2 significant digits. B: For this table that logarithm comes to -2.2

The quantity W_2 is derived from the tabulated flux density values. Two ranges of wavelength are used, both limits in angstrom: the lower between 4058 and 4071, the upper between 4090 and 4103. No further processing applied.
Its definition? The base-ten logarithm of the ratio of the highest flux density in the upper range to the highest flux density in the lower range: 0.028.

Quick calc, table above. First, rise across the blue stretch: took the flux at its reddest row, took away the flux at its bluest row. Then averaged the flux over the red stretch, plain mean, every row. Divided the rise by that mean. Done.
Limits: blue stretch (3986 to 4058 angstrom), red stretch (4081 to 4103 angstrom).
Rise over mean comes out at -0.02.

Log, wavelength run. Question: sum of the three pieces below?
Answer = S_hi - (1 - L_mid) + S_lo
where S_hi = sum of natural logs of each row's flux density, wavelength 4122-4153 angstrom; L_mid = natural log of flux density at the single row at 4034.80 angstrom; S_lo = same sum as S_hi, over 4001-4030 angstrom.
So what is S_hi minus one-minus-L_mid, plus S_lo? 52.2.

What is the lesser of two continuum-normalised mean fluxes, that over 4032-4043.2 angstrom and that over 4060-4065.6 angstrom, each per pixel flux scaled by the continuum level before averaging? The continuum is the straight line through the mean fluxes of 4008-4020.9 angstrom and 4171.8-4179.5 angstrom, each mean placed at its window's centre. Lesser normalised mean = 0.96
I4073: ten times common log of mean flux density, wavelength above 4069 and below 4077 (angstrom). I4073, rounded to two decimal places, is 6.94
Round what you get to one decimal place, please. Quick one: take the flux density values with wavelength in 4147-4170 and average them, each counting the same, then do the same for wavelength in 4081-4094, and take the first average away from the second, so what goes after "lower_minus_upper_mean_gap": 0.2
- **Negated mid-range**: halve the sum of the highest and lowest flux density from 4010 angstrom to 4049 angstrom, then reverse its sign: -4.89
